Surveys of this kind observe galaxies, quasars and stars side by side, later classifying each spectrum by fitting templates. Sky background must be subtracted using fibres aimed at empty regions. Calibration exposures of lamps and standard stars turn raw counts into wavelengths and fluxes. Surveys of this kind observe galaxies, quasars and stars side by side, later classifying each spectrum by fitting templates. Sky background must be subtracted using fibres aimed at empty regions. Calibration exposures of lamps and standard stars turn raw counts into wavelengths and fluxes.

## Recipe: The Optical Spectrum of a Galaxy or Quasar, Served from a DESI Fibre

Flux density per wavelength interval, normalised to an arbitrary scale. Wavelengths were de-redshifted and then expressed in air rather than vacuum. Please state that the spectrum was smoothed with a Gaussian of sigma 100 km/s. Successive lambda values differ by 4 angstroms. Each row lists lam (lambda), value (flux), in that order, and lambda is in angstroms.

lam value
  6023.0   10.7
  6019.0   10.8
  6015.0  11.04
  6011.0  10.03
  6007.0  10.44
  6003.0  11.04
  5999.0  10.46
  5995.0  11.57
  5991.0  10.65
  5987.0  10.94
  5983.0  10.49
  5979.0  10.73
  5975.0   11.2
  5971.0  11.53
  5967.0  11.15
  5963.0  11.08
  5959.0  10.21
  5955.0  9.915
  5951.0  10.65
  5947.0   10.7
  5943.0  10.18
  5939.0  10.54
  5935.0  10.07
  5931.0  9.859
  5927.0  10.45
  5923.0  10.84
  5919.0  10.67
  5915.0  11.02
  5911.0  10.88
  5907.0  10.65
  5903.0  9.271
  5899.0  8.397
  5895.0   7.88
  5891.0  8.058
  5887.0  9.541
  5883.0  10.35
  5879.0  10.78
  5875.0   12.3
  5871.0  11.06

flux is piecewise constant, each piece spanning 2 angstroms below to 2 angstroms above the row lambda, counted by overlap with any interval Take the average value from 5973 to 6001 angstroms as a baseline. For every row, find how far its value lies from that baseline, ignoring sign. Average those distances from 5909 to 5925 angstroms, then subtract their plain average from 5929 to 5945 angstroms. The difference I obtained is -0.6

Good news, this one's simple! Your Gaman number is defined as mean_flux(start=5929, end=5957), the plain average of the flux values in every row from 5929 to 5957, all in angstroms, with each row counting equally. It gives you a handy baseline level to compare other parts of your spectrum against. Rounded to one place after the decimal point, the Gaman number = 10.3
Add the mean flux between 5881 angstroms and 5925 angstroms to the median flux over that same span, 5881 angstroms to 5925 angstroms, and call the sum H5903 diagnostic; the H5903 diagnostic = 20.1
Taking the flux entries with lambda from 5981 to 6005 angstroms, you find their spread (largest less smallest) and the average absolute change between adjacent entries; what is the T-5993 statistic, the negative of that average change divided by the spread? -0.60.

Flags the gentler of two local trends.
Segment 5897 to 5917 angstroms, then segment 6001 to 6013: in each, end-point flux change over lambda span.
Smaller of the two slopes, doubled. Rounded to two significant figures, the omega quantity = -0.25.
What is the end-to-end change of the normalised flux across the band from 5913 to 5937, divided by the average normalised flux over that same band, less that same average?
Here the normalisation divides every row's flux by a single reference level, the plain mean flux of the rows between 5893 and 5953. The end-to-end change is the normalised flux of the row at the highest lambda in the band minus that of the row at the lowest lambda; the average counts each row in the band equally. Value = -1.12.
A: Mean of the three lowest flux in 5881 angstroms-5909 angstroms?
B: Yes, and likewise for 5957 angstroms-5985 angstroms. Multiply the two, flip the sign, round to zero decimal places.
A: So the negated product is -85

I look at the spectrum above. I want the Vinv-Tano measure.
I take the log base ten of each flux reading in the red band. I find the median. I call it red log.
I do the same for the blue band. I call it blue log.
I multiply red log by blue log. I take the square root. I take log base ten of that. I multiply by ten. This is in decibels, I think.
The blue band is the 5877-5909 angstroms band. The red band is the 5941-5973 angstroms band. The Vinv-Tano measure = 0.002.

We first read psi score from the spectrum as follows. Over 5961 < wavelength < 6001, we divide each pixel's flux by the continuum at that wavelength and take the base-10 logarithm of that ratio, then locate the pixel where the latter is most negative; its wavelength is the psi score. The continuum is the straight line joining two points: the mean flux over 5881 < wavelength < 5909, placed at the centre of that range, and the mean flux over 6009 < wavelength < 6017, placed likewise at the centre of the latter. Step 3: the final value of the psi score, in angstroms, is 5999.0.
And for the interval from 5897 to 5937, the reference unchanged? 5899.0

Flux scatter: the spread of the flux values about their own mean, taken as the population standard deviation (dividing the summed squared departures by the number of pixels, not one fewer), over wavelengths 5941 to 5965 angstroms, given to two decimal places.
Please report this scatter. 0.39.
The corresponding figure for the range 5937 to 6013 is 0.46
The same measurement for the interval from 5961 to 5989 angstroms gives 0.31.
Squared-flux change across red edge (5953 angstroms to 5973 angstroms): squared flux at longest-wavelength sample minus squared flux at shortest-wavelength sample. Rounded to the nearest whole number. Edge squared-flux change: 35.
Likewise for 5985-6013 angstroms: -19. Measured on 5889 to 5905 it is 21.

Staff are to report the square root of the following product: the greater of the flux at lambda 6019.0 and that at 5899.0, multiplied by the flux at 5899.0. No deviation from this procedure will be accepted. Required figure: 9.5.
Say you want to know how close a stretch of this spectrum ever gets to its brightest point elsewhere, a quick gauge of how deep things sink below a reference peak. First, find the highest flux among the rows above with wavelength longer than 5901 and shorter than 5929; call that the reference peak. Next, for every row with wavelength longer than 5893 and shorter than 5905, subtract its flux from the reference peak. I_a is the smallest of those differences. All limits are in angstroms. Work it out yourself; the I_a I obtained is 1.7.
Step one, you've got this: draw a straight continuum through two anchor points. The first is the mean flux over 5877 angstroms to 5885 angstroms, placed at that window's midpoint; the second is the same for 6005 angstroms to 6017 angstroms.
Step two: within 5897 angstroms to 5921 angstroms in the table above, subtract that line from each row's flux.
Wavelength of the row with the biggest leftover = 5915.0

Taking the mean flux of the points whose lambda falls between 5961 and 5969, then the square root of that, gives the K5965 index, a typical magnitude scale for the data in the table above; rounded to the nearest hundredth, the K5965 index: 3.33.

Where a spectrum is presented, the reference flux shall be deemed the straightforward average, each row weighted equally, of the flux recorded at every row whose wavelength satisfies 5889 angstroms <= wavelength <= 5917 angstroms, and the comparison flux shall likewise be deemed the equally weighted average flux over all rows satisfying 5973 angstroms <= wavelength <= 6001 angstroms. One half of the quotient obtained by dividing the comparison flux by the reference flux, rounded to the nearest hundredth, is 0.57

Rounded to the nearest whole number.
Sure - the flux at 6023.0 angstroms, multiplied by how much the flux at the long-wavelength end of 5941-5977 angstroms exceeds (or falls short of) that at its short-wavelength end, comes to 11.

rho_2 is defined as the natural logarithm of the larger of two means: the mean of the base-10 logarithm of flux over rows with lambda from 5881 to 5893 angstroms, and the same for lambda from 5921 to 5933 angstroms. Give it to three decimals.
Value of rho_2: 0.016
